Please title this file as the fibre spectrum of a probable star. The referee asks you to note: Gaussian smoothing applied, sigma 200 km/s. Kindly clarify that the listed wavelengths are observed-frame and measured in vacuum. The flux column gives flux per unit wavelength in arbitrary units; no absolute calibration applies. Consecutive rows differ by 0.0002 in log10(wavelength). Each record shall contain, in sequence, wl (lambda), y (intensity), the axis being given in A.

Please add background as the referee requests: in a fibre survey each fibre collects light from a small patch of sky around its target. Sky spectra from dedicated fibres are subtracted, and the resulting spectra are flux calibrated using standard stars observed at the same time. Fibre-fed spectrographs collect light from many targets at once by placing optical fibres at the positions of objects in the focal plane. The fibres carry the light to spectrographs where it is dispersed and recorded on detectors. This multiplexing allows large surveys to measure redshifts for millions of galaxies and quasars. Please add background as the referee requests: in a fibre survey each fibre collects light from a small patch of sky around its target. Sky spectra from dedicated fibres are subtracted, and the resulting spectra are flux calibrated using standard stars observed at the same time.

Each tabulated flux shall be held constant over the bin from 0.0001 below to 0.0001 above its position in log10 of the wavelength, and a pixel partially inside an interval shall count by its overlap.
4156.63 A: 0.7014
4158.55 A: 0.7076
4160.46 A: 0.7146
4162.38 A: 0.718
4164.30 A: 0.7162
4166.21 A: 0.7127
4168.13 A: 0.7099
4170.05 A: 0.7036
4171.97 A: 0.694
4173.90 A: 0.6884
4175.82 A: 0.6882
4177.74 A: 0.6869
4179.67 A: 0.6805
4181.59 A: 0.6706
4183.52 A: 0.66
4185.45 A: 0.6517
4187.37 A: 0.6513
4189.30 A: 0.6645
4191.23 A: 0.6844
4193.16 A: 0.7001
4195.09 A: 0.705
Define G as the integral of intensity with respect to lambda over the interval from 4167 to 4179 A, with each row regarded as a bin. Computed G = 8.3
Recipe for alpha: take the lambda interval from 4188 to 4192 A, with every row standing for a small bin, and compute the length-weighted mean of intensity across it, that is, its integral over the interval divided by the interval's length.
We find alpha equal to 0.672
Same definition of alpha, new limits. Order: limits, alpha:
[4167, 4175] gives 0.699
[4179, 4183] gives 0.674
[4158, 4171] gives 0.712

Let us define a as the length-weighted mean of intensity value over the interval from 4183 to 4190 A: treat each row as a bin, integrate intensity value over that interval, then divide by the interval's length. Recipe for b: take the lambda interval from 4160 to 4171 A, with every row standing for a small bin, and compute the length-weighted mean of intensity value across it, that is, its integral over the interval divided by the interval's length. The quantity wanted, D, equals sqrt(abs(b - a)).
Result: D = 0.24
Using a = 0.657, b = 0.712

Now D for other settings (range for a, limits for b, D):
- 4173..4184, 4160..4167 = 0.19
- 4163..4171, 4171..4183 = 0.17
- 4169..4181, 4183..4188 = 0.19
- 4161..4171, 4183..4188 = 0.24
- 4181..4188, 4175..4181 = 0.16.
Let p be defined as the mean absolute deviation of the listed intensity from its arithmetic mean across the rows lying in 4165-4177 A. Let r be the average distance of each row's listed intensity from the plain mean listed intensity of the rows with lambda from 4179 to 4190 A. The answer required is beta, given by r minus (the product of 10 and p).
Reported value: -0.08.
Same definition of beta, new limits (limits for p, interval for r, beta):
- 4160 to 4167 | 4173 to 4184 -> -0.01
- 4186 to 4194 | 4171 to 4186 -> -0.16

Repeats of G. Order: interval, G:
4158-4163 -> 3.6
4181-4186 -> 3.3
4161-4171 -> 7.1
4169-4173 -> 2.8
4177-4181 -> 2.7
